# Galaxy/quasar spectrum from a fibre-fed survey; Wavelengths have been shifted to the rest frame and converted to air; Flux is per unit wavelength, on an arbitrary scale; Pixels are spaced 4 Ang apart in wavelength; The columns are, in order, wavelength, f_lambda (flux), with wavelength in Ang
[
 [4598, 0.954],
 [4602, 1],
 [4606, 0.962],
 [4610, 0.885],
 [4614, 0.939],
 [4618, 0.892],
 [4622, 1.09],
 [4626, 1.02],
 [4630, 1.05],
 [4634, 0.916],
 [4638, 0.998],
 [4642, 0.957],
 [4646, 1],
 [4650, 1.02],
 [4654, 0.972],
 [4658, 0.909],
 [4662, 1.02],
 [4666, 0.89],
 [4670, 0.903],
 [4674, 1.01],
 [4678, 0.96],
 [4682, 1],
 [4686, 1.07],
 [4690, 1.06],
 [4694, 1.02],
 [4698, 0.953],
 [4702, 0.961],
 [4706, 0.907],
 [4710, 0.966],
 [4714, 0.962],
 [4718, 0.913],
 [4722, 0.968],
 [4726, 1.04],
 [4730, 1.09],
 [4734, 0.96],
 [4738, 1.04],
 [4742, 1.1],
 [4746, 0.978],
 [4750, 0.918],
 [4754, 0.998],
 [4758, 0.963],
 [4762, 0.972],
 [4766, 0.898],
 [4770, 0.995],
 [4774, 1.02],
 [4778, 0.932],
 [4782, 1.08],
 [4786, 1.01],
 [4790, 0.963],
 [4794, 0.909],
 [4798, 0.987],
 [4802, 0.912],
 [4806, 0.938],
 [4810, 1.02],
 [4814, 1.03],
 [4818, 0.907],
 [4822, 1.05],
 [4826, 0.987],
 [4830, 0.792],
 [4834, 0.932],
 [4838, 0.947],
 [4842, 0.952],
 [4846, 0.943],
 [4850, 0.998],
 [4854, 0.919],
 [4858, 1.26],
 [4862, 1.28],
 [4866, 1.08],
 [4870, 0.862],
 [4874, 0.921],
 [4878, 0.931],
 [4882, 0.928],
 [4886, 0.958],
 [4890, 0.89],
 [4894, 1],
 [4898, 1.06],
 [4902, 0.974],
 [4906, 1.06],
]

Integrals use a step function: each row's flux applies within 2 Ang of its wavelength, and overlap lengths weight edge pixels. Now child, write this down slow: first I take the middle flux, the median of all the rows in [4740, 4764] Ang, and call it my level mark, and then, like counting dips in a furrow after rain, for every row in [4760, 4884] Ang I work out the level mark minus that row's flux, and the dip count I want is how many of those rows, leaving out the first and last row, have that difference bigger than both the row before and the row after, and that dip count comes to 9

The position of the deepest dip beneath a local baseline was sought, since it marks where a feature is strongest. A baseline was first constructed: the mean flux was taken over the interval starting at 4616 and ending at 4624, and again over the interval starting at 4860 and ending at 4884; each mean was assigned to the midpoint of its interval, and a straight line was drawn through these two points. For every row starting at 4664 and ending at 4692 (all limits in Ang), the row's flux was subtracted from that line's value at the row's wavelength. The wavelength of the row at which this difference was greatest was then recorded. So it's 4666 Ang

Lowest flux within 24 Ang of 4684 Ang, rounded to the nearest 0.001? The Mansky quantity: 0.890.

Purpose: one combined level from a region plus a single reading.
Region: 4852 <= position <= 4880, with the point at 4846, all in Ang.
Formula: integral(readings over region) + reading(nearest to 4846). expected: 30.0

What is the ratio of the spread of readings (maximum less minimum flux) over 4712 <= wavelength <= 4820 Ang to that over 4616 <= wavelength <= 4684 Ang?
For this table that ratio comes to 1.0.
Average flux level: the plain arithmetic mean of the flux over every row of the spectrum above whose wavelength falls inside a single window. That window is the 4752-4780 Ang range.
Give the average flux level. 0.97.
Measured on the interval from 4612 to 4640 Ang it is 0.99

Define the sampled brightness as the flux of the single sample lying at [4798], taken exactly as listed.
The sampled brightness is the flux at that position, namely 0.987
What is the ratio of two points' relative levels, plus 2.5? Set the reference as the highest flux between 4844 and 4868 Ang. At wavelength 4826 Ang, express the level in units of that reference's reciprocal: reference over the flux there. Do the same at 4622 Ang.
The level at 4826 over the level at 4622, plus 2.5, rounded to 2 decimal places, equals 3.60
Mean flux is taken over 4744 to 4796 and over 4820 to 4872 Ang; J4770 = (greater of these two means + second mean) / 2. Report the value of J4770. 1.00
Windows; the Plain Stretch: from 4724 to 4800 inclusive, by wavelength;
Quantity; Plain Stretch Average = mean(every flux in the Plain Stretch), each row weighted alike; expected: 0.992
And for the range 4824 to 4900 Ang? 0.981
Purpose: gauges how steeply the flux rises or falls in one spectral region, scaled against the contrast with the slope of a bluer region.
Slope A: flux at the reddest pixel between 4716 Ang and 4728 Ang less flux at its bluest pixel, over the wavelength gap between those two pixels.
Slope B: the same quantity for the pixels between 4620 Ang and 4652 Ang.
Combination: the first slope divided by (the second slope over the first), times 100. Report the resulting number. -10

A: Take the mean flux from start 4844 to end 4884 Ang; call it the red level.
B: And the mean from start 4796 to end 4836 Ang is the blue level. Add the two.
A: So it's 1.968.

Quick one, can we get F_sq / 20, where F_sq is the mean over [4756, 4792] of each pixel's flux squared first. 0.0483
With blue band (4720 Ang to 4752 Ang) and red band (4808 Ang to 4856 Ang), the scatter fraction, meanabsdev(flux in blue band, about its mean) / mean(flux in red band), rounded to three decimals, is 0.058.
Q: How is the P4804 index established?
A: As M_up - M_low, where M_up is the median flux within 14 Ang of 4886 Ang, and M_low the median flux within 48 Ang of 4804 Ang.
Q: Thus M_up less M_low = -0.032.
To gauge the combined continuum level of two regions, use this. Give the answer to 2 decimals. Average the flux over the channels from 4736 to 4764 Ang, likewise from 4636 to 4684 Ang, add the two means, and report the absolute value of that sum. 1.97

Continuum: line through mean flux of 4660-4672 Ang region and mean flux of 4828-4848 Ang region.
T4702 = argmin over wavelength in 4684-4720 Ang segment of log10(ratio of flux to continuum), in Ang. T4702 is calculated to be 4706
